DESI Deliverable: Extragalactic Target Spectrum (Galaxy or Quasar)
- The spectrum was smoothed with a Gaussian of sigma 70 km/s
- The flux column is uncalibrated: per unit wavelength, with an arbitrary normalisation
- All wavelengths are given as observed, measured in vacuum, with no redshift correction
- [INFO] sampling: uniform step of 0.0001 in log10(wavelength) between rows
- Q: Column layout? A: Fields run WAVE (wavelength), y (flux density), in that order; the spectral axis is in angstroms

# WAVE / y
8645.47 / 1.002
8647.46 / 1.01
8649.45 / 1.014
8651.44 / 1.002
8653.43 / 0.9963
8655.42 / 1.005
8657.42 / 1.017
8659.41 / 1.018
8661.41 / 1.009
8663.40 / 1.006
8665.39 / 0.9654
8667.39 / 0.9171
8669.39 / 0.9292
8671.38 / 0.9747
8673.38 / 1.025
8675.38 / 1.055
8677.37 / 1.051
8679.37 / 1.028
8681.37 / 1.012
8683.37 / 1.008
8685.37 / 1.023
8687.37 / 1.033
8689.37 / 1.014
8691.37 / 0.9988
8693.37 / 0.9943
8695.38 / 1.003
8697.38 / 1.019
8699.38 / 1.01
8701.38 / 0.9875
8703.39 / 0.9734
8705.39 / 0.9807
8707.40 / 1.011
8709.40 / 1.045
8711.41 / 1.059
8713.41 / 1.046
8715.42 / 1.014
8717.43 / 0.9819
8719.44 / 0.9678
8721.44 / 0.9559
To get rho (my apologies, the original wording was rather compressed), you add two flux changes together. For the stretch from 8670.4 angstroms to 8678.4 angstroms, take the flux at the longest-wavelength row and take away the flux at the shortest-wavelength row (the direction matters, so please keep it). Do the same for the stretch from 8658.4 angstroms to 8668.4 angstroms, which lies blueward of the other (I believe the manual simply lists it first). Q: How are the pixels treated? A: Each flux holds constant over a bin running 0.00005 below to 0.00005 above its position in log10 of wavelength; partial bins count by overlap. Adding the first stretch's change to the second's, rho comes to -0.02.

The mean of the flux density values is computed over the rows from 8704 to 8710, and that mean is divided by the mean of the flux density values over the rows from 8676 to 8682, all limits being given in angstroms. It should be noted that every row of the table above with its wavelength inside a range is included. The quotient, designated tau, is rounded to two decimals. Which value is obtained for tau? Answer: 0.98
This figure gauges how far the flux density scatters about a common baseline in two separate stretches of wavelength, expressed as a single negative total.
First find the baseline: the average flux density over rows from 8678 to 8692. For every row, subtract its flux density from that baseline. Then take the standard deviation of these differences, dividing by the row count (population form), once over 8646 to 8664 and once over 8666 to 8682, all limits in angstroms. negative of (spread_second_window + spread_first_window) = -0.056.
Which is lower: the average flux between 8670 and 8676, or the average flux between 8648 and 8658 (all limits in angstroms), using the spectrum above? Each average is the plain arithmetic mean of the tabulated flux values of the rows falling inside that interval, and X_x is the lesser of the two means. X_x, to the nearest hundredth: 1.01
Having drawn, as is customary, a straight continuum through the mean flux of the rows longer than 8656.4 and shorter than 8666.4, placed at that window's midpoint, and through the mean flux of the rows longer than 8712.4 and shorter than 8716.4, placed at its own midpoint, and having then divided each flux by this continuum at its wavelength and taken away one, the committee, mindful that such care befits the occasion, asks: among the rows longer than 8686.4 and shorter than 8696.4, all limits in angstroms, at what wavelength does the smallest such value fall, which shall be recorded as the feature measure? 8693.37 angstroms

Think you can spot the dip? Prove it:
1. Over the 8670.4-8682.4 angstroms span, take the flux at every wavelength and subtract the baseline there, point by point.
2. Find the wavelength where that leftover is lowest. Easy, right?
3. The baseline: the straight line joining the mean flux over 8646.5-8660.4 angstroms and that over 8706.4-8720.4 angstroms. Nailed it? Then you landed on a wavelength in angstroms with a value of 8671.38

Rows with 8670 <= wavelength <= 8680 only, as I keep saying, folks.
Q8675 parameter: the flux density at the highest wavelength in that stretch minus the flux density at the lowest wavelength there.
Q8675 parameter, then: 0.05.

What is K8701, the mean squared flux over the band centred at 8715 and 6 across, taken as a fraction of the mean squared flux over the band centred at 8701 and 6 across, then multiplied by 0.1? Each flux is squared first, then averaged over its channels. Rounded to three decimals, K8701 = 0.105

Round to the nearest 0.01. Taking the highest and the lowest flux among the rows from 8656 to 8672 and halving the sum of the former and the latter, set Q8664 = 0.97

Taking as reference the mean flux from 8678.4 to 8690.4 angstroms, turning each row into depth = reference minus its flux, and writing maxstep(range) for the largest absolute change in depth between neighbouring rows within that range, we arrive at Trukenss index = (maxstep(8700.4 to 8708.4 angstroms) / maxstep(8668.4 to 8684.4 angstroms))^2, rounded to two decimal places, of 0.36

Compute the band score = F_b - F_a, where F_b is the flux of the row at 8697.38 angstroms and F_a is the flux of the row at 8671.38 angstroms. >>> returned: 0.044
